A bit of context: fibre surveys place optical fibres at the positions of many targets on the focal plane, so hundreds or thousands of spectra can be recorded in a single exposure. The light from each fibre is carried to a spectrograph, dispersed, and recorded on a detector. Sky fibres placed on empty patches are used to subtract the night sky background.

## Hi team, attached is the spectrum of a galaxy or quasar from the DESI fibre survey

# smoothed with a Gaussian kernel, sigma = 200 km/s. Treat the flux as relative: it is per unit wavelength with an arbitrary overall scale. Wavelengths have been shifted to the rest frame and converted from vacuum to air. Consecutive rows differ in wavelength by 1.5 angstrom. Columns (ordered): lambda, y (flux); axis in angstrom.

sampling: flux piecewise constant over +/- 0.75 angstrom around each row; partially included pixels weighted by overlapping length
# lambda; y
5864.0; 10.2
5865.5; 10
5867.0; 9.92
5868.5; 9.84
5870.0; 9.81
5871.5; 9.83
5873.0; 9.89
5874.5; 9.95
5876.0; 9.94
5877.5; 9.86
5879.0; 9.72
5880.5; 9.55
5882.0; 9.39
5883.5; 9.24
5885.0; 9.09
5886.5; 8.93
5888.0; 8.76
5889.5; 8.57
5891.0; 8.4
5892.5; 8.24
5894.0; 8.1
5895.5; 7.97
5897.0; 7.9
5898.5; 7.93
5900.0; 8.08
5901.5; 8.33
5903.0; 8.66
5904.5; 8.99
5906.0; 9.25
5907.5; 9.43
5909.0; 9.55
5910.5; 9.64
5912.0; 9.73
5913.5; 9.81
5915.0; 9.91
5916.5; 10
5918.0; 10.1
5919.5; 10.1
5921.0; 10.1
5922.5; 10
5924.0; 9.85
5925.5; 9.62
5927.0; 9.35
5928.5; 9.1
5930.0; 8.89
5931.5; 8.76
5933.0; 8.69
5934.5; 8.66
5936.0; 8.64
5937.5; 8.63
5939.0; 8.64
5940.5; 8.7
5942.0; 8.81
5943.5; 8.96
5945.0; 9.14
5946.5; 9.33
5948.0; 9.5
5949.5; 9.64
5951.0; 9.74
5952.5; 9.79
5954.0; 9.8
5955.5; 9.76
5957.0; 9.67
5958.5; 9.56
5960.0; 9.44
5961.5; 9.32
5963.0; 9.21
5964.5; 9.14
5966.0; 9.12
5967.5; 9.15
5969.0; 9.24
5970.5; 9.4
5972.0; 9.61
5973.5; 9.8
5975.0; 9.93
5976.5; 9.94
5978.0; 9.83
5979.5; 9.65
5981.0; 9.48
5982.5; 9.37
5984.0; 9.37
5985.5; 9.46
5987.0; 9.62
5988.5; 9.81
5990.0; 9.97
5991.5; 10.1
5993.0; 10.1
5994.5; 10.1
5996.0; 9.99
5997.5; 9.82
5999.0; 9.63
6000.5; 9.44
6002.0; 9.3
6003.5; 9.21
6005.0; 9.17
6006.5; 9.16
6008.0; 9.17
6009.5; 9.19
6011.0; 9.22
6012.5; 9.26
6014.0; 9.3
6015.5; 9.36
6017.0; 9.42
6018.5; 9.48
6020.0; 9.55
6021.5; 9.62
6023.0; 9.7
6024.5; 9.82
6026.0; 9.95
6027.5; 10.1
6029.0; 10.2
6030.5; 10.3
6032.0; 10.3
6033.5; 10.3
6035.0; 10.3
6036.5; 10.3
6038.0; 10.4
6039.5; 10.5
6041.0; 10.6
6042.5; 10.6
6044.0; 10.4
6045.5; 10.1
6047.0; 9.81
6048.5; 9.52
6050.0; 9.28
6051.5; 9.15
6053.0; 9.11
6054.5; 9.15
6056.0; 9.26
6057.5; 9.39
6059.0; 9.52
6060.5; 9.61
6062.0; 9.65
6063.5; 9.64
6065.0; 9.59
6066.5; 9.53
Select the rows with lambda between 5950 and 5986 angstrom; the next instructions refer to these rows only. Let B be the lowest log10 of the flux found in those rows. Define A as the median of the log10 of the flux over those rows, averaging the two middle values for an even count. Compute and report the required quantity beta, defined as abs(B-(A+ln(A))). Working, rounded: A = 0.98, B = 0.960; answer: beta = 0.003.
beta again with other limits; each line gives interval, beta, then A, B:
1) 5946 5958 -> 0.004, 0.99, 0.970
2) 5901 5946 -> 0.006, 0.96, 0.921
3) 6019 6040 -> 0.041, 1.01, 0.980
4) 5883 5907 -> 0.043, 0.93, 0.898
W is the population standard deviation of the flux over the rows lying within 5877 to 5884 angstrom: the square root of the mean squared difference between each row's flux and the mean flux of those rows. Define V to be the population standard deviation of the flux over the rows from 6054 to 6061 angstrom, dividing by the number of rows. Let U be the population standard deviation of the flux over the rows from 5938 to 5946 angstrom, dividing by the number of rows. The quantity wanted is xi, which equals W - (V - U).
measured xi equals 0.24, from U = 0.18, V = 0.17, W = 0.222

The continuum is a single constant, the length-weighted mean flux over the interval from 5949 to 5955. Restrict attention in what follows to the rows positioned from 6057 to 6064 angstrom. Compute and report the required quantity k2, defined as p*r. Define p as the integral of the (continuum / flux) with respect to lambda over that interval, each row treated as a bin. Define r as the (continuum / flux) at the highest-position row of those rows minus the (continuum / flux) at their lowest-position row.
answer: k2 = -0.19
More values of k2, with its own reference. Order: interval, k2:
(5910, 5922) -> -0.54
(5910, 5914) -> -0.07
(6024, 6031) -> -0.31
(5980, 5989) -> -0.32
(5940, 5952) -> -1.52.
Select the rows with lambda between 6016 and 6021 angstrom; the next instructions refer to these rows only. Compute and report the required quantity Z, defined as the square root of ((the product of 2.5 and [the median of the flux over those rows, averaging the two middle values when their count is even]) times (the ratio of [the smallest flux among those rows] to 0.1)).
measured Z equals 47.2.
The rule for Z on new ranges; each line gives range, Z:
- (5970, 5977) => 48.0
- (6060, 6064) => 48.1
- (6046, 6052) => 46.4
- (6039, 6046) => 51.5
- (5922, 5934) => 44.8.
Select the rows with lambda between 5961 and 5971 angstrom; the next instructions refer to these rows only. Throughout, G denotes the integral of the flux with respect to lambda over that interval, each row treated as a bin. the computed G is 92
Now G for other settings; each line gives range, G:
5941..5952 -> 102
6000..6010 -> 92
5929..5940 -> 96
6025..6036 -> 112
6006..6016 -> 92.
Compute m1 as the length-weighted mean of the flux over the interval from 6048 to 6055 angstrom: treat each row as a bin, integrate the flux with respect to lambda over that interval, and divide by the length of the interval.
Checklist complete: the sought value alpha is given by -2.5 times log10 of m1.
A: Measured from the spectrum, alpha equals -2.41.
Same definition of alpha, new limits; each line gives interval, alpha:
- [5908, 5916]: -2.47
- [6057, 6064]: -2.45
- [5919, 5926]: -2.49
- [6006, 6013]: -2.41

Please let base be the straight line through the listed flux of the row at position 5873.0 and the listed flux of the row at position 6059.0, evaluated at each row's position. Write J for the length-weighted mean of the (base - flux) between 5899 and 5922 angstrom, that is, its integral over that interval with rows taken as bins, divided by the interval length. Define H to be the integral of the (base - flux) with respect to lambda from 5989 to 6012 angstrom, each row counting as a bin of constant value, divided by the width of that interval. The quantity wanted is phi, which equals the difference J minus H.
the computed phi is 0.3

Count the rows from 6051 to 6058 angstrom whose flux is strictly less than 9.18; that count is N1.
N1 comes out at 3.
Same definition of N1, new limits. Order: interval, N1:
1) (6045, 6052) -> 1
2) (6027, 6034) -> 0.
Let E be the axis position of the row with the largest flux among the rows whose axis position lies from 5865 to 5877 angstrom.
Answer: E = 5865.5 angstrom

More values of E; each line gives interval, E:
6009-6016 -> 6015.5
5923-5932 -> 5924.0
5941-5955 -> 5954.0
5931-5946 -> 5945.0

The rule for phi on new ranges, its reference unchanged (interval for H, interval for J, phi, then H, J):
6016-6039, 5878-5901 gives 1.6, -0.4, 1.2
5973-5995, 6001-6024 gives 0.4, -0.1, 0.3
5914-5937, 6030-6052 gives -0.9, 0.3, -0.6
